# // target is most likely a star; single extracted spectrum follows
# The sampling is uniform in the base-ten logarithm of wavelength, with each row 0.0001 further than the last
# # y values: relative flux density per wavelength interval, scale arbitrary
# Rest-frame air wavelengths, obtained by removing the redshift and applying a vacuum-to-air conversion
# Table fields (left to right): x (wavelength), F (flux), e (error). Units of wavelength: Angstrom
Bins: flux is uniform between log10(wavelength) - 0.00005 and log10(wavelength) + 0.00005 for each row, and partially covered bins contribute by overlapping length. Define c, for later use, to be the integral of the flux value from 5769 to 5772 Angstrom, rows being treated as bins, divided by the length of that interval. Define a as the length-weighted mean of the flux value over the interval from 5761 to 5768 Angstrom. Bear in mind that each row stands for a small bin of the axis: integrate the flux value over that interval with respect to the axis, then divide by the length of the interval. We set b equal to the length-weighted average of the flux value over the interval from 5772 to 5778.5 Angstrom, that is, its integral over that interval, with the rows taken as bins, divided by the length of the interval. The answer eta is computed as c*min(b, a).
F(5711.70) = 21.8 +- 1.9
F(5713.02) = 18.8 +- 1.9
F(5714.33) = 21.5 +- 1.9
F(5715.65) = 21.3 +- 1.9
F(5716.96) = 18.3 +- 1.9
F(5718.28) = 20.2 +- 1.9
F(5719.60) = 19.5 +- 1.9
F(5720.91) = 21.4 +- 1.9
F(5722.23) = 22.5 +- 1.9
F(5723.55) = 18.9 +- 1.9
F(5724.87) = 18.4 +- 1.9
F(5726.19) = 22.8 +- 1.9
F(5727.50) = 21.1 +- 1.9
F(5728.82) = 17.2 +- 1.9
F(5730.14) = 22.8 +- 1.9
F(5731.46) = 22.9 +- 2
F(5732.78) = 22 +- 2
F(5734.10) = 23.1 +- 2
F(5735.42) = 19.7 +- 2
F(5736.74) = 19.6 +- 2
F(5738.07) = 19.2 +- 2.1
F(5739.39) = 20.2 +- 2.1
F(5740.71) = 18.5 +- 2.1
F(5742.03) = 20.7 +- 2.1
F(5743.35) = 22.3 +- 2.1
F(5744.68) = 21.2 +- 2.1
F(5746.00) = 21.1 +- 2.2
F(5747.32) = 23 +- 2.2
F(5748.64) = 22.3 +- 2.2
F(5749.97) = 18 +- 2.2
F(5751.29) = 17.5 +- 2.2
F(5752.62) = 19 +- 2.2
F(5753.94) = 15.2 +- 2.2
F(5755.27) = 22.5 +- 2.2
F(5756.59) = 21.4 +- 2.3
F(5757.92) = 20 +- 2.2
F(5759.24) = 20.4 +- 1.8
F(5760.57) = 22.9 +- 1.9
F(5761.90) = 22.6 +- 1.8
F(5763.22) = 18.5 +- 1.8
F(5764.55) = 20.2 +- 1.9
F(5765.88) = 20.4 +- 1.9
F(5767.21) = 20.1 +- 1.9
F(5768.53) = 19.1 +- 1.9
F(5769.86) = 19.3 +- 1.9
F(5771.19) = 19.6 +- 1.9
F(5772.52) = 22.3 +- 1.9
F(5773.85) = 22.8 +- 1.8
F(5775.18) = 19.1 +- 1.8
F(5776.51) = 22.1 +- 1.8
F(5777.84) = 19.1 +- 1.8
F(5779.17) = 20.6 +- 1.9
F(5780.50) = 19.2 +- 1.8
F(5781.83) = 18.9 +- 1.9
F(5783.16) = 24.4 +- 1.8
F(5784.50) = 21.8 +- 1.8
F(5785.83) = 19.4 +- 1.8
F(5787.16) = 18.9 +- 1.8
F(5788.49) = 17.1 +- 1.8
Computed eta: 399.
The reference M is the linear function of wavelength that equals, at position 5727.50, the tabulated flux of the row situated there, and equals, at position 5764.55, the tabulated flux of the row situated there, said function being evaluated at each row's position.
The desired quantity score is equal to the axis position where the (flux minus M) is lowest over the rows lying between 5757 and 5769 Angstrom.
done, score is 5763.22 Angstrom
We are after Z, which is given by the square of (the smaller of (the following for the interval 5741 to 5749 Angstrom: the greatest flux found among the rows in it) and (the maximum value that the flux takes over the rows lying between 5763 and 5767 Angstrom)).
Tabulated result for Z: 416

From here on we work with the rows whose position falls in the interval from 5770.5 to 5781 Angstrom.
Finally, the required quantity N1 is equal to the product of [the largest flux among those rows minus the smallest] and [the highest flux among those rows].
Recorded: 84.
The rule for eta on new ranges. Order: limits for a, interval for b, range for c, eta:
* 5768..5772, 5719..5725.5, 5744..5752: 398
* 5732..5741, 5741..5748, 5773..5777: 436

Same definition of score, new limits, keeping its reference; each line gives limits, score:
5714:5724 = 5716.96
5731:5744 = 5740.71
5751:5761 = 5753.94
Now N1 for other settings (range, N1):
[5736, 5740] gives 20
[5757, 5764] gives 101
